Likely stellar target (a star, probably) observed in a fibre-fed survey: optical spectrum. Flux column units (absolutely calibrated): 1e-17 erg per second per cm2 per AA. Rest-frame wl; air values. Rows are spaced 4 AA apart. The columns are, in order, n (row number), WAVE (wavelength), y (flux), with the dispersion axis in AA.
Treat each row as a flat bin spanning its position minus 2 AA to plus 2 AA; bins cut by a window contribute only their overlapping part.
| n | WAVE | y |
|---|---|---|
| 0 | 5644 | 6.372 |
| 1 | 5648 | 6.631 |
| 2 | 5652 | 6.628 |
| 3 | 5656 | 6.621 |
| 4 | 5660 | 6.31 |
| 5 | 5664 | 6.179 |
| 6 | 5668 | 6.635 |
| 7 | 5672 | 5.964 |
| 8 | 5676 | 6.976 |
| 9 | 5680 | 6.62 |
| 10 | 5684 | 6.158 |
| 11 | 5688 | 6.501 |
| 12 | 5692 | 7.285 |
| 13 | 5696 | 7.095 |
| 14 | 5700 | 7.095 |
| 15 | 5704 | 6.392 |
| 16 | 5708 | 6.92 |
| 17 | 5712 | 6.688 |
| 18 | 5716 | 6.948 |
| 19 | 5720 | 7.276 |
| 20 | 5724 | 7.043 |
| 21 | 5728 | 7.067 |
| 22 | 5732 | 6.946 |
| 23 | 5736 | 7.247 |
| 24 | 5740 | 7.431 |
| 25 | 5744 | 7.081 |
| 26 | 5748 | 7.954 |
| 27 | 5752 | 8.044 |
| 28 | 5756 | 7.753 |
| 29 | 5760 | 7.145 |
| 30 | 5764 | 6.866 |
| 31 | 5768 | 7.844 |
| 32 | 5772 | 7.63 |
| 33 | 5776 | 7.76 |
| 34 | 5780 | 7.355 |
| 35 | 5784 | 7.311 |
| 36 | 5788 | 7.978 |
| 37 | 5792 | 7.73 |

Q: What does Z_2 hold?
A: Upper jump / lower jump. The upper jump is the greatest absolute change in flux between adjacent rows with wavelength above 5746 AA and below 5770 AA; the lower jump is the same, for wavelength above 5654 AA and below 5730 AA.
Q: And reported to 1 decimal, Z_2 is 1.0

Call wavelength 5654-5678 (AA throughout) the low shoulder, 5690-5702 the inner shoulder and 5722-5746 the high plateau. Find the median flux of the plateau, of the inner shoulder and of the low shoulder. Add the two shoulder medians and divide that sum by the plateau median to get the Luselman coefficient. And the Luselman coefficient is 1.92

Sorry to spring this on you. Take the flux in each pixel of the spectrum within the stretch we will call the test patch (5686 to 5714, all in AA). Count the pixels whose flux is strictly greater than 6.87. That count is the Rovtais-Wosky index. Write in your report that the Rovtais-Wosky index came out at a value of 4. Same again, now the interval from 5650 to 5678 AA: 1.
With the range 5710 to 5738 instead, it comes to 6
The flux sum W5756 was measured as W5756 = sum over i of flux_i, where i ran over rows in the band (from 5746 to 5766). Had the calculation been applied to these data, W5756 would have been 38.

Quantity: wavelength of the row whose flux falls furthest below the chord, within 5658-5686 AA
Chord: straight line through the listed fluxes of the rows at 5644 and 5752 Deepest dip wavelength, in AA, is 5672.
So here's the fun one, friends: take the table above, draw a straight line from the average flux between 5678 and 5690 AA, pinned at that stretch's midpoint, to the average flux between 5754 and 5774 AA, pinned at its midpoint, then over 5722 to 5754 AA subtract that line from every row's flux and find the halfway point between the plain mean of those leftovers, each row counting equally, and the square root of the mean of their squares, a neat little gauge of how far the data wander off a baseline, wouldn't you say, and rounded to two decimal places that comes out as 0.31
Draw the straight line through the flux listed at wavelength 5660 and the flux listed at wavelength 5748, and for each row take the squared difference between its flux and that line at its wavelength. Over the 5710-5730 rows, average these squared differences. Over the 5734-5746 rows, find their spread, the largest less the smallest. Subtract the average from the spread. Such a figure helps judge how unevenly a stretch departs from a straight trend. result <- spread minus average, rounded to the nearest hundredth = 0.29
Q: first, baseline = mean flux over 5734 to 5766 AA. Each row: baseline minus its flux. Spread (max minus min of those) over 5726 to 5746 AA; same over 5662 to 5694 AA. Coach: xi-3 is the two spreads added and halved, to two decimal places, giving 0.90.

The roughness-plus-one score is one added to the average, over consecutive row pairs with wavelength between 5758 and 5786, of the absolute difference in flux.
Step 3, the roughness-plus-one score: 1.34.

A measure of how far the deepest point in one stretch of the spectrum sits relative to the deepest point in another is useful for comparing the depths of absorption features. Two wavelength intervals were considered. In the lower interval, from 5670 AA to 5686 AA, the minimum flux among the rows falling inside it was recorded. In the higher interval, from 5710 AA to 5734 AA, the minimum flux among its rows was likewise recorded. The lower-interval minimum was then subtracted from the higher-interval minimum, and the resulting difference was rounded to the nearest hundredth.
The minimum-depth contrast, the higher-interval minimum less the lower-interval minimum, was 0.72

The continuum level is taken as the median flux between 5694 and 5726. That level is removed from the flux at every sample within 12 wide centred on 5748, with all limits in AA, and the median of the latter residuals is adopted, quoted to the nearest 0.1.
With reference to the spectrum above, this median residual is 1.0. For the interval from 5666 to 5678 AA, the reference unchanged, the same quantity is -0.4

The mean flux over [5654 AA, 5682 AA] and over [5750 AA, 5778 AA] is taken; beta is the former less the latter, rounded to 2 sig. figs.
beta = -1.1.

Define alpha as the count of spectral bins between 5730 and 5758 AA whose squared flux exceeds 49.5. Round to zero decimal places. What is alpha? 6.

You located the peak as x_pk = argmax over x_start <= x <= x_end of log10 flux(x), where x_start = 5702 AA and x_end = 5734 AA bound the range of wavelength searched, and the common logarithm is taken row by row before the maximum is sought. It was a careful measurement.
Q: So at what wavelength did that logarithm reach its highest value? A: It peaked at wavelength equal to 5720 AA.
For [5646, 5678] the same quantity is 5676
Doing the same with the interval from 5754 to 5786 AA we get 5768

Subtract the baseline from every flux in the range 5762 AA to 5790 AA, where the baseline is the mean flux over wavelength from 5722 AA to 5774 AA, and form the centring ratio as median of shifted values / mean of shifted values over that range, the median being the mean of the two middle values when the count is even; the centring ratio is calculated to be 1.65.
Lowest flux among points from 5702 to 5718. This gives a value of 6.392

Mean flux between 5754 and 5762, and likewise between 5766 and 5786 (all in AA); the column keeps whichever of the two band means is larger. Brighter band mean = 7.6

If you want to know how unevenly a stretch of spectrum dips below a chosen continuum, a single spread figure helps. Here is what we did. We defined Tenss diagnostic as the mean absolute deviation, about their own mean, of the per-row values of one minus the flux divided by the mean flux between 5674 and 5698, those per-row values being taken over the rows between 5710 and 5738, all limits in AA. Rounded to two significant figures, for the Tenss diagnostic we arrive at 0.022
